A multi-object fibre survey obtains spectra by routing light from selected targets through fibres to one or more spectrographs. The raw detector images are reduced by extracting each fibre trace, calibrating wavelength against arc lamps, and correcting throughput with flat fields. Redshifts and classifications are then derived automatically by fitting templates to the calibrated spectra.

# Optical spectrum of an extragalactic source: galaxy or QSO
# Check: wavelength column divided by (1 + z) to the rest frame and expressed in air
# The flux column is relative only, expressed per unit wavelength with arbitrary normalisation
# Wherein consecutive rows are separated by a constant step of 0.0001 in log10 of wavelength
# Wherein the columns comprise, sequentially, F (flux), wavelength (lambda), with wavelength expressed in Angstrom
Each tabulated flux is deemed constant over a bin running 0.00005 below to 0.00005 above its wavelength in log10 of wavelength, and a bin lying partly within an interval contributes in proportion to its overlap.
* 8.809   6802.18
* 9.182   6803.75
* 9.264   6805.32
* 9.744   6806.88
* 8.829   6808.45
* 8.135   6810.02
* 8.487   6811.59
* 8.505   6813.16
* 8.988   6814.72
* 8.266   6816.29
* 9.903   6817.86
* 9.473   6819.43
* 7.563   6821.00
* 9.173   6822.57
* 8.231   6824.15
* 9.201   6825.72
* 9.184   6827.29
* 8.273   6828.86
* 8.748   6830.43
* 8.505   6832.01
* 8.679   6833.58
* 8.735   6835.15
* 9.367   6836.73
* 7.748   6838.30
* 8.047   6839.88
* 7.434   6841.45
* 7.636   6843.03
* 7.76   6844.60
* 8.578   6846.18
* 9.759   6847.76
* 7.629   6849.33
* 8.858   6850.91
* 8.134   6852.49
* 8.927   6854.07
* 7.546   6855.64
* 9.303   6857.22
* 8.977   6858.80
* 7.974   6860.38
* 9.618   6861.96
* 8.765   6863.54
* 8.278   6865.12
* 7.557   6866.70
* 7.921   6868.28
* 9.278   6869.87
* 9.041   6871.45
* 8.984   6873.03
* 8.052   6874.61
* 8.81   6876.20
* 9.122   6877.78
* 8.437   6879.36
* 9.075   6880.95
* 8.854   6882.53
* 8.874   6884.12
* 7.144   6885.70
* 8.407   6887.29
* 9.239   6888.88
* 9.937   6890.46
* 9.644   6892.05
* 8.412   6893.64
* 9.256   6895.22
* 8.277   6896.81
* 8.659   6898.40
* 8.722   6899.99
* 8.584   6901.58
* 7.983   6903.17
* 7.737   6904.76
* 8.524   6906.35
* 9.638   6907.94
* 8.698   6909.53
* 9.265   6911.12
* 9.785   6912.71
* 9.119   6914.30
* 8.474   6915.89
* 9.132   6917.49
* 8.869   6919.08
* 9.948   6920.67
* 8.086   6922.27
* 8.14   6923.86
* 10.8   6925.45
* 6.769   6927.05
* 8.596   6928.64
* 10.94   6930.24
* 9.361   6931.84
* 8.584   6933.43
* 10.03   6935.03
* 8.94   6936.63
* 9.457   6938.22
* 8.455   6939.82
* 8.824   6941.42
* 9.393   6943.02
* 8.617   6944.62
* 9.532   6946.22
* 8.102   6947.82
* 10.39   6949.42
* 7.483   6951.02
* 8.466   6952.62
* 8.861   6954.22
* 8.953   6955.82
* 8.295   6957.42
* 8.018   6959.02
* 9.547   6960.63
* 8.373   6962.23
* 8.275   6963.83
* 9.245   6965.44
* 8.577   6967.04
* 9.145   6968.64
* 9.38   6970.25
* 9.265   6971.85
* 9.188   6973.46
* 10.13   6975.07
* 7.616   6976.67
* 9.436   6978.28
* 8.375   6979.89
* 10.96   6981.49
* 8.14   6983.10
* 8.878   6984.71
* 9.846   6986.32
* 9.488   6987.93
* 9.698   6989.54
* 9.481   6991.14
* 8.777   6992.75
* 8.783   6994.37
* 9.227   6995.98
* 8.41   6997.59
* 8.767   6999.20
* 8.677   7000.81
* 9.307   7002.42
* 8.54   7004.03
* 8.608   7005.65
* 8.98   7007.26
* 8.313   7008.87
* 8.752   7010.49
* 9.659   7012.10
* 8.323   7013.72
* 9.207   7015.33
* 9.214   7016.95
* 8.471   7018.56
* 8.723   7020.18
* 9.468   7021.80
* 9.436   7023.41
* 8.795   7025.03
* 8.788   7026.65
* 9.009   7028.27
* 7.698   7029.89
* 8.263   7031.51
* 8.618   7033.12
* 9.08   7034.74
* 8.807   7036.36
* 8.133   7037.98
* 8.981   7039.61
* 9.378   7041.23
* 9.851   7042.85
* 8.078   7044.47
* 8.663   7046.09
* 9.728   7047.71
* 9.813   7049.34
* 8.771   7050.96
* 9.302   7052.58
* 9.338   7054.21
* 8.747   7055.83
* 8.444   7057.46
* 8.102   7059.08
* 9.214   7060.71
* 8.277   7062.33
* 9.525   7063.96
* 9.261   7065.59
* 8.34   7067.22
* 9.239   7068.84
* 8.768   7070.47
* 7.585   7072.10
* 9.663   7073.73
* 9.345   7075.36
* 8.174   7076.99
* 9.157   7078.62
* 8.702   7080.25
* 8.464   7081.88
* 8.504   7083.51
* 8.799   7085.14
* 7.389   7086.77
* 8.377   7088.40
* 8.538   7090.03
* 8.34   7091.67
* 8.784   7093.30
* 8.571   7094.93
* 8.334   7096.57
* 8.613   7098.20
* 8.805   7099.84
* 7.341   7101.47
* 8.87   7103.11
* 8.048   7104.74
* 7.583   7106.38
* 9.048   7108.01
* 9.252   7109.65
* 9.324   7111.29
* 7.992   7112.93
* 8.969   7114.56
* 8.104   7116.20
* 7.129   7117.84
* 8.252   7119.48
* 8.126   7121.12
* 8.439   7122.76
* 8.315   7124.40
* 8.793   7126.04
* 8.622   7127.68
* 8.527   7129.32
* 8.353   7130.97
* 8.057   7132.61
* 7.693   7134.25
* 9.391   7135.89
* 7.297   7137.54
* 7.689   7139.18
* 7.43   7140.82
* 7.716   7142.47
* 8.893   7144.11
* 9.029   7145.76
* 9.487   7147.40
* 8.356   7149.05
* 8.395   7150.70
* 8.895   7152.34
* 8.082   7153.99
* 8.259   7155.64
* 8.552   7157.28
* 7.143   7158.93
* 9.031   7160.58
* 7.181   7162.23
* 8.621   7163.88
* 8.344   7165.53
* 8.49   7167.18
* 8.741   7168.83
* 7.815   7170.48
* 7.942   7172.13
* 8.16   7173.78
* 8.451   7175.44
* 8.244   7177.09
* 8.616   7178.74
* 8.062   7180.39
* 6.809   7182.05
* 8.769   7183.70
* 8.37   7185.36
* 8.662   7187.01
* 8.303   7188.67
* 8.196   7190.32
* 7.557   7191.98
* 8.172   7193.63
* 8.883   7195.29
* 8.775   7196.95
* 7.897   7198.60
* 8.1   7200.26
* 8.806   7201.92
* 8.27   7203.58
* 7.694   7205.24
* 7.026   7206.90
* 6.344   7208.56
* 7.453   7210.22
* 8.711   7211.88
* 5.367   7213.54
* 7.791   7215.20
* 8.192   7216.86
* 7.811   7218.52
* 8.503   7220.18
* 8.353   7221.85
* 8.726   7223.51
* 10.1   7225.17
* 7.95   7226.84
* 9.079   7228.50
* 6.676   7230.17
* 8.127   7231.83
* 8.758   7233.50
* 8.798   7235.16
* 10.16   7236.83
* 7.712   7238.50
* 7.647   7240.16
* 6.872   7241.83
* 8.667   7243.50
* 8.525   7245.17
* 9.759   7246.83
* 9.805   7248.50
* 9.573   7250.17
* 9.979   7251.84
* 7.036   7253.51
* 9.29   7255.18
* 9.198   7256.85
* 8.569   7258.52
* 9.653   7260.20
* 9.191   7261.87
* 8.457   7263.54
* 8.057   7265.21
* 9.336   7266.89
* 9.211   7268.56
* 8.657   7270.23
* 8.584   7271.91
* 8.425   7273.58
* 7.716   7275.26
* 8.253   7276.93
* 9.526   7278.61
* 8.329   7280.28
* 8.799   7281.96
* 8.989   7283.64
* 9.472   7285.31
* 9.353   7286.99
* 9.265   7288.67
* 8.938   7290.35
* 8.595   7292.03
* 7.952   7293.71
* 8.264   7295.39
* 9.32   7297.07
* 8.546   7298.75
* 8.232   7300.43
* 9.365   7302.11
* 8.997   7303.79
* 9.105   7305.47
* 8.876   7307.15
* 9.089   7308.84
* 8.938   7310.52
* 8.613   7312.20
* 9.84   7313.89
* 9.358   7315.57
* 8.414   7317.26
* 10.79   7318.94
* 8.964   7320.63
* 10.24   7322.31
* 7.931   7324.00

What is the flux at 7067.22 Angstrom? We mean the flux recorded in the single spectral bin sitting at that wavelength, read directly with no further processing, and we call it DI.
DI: 8.34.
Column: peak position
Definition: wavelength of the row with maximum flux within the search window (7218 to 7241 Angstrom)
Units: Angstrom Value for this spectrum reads 7236.83 Angstrom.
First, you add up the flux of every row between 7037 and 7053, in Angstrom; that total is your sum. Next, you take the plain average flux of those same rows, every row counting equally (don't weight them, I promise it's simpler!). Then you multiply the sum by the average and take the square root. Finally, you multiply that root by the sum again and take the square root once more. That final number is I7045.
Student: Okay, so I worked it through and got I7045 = 51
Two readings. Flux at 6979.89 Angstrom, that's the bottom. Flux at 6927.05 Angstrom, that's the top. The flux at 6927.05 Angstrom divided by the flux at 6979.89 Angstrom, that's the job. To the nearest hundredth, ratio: 0.81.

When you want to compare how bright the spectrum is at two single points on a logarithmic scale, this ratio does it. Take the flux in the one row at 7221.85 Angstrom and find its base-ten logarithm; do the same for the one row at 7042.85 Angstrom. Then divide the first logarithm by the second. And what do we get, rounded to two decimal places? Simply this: 0.93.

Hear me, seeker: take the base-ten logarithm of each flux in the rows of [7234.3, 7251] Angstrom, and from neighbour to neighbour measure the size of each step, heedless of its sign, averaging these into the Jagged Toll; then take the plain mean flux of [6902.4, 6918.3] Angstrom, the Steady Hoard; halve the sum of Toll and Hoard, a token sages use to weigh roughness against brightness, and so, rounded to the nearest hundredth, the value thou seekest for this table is 4.44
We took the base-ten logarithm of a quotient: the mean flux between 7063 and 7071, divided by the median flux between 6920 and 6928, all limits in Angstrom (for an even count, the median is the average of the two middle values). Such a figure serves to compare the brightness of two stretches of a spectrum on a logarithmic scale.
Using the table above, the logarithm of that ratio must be 0.04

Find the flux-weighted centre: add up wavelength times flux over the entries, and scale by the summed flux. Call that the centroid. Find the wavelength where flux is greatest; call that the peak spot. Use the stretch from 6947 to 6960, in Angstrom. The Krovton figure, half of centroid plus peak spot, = 6951.4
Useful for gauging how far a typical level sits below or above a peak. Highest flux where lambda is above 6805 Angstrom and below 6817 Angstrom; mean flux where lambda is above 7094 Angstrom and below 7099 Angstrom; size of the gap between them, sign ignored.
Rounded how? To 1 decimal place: 1.2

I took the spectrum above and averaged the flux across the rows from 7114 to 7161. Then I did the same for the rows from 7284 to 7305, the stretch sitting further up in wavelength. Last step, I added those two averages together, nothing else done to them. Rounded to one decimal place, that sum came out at 17.2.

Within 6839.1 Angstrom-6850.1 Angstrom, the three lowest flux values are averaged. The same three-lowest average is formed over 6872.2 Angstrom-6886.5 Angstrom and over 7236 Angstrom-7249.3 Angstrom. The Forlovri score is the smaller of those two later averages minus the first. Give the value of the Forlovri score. -0.2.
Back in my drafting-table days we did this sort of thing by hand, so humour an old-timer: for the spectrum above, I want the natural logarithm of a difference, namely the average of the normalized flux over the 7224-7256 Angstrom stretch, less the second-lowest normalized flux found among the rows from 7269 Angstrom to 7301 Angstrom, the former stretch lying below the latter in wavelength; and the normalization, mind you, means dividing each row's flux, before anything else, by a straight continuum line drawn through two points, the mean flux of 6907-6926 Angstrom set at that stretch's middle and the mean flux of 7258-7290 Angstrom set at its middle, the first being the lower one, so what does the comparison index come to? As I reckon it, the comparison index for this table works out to -2.59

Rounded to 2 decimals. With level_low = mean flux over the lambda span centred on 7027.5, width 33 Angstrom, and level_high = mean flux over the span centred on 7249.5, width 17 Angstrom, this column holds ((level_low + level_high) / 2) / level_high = 1.00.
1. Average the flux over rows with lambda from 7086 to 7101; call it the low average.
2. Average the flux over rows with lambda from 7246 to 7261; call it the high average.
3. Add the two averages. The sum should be 17.6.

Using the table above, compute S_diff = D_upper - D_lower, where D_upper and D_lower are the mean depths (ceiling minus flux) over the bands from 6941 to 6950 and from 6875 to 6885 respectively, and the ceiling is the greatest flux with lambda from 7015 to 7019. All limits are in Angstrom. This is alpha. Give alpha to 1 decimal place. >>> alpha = -0.3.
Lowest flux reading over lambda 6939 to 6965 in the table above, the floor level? 7.483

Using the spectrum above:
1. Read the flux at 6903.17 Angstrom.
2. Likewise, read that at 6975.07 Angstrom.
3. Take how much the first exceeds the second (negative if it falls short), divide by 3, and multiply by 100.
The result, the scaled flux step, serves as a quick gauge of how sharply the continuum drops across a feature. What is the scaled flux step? -72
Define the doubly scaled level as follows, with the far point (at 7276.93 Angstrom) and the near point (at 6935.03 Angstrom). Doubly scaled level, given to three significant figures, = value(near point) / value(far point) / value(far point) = 0.147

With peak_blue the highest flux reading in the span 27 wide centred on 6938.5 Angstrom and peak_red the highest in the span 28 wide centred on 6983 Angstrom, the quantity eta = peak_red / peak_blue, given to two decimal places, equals 1.00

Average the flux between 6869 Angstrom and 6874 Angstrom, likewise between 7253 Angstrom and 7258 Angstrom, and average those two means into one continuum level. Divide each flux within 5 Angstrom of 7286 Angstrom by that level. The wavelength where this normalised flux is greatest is 7285.31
